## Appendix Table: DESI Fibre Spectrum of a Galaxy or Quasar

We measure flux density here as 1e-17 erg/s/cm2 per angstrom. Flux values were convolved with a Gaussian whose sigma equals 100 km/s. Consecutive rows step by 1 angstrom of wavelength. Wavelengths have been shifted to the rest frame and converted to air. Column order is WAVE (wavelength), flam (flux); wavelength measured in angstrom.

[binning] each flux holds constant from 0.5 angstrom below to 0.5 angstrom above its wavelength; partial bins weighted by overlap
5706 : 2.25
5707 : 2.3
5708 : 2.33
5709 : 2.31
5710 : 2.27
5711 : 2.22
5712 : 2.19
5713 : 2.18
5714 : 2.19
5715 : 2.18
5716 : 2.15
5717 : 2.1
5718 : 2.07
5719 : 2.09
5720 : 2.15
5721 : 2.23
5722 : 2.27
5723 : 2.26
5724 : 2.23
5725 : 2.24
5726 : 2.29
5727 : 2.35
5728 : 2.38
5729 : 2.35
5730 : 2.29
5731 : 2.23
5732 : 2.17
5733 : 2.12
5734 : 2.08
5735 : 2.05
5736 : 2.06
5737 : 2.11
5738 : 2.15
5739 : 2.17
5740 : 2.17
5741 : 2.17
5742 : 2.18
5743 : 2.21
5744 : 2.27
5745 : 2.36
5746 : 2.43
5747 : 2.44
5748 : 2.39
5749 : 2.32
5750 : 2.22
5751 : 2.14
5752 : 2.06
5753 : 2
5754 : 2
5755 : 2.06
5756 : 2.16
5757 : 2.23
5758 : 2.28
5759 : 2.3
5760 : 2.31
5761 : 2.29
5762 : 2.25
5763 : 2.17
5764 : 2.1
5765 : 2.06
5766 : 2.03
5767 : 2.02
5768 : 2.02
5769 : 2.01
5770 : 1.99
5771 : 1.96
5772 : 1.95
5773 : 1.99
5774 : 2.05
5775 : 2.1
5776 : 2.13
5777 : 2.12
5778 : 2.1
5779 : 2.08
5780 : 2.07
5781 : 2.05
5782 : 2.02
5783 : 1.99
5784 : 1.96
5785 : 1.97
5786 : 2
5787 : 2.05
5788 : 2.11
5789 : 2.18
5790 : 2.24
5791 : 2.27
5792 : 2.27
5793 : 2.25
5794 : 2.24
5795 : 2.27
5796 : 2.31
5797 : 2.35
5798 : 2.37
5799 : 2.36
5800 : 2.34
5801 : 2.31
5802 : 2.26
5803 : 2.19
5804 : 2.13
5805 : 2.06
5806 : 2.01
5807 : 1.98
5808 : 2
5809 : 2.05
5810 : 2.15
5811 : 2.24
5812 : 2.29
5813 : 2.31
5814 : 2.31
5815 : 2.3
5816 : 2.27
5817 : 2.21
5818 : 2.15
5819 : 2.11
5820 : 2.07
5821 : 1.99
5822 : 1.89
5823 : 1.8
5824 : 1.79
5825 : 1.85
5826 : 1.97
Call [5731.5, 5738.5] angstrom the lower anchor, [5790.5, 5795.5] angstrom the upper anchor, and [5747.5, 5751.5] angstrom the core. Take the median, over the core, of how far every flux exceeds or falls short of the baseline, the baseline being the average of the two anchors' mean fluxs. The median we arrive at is 0.1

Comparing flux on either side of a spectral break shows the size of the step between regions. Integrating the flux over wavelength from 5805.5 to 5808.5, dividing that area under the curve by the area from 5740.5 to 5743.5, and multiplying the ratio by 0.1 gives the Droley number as 0.091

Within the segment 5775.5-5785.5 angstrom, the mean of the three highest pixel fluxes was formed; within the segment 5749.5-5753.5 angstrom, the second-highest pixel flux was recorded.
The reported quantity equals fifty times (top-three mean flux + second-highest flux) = 213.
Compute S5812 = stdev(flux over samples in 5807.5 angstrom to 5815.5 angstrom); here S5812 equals 0.12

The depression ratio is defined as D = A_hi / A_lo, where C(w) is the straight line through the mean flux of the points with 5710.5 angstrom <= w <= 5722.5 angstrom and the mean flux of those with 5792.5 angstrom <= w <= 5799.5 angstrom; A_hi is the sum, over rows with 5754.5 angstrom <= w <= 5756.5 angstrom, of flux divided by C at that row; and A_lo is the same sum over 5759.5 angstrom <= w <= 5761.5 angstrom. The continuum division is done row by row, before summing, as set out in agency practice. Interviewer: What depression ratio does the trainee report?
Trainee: 0.92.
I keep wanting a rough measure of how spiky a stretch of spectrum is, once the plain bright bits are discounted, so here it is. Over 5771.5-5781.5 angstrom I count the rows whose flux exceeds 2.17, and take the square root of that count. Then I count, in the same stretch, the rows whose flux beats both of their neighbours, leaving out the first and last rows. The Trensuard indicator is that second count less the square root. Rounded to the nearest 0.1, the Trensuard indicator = 1.0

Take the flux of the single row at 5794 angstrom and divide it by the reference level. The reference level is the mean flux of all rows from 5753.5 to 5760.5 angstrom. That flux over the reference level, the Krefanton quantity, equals 1.02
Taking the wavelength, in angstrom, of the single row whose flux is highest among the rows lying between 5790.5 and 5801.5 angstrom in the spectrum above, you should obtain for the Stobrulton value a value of 5798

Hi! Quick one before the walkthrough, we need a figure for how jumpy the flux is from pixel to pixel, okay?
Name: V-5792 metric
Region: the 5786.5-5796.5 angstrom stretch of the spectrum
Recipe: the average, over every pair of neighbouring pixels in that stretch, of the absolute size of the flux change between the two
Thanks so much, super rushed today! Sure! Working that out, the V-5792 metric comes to 0.036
